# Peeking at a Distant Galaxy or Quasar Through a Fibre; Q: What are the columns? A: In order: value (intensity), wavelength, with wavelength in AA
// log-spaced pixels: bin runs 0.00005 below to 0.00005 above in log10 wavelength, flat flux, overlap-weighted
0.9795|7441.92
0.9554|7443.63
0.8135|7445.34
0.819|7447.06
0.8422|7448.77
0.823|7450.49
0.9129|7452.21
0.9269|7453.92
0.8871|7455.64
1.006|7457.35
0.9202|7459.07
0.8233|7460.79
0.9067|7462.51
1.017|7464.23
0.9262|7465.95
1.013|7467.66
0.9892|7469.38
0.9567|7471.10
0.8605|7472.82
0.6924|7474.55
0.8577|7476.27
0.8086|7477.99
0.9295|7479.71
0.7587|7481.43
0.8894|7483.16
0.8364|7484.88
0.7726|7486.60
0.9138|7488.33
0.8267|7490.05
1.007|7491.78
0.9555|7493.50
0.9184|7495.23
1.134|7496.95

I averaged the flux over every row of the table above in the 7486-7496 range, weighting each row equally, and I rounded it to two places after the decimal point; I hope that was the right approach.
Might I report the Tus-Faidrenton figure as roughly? 0.90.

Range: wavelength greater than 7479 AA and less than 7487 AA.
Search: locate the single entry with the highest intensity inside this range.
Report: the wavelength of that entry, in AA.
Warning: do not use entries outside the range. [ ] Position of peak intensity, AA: 7479.71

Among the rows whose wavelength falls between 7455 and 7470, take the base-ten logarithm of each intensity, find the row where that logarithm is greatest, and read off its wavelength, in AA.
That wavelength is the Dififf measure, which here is 7464.23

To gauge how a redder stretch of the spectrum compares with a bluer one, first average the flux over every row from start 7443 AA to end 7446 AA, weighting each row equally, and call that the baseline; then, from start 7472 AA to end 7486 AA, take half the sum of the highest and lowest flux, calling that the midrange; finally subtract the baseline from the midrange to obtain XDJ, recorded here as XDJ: -0.07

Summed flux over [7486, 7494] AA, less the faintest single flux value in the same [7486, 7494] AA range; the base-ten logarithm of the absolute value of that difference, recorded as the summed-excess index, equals 0.569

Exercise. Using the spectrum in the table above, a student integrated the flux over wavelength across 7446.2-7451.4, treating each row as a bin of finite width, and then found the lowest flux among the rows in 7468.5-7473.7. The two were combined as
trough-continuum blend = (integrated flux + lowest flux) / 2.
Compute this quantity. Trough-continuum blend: 2.6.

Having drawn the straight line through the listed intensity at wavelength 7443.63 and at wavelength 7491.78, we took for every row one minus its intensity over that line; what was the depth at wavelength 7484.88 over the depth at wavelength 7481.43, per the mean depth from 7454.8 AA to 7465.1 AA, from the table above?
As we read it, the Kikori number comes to 14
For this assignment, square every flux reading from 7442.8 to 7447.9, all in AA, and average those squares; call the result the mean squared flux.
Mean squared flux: 0.748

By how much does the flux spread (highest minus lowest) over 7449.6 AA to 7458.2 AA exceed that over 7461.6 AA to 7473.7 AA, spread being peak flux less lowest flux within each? 0.03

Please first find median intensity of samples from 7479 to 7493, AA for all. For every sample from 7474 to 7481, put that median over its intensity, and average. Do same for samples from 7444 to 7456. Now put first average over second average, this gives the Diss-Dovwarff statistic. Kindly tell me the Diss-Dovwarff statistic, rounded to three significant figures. 1.06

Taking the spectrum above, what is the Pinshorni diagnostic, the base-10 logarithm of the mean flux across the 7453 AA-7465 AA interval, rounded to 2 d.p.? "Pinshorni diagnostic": -0.03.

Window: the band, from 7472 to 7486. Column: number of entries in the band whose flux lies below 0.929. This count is 7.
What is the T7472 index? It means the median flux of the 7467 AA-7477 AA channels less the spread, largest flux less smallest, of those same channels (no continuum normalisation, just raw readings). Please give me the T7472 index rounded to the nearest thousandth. 0.588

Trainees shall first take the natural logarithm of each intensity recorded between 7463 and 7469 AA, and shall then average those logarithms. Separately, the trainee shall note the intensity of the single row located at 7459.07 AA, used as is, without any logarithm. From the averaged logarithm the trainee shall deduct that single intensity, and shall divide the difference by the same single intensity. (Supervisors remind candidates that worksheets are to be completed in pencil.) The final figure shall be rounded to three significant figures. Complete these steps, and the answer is -1.02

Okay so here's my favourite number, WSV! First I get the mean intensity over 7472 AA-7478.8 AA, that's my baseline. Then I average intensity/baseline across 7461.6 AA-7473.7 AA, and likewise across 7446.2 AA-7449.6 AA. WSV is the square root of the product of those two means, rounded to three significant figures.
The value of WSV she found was 1.11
